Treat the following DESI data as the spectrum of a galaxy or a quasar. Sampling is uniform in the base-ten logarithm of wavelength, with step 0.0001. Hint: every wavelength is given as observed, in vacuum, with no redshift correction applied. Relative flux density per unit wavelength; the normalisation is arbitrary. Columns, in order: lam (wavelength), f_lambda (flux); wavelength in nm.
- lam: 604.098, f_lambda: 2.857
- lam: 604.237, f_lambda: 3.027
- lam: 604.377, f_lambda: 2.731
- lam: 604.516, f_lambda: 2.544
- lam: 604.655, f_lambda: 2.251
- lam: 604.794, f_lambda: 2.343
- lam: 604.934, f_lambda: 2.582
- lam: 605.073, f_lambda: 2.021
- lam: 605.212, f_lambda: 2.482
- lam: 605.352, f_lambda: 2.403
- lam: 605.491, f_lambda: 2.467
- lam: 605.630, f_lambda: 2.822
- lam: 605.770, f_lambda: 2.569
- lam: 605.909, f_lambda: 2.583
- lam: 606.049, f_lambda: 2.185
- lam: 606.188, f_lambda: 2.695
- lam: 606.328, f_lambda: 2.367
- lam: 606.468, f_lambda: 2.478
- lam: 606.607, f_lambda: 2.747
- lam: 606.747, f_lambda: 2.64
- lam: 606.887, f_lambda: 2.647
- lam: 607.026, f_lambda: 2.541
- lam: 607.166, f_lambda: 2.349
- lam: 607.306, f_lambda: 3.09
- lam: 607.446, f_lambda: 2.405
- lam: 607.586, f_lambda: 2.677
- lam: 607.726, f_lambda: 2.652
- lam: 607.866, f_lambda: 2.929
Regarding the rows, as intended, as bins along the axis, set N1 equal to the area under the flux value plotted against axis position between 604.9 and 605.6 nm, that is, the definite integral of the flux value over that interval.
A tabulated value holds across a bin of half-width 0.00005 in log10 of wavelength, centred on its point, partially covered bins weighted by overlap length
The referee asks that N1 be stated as 1.7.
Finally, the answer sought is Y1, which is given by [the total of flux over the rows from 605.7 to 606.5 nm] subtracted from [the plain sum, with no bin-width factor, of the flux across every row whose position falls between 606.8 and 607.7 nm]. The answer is 0.8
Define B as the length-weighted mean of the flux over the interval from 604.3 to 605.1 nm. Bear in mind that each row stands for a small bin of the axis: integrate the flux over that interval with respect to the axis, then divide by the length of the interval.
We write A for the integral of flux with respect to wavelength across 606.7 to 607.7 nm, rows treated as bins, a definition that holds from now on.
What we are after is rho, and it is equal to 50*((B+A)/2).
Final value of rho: 126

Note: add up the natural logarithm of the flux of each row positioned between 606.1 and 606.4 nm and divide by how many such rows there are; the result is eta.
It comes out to 0.93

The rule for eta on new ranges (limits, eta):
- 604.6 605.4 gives 0.85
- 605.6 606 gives 0.98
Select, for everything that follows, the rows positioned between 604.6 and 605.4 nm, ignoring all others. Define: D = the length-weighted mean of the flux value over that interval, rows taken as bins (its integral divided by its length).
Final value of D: 2.35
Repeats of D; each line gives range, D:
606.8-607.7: 2.62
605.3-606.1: 2.52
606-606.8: 2.53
